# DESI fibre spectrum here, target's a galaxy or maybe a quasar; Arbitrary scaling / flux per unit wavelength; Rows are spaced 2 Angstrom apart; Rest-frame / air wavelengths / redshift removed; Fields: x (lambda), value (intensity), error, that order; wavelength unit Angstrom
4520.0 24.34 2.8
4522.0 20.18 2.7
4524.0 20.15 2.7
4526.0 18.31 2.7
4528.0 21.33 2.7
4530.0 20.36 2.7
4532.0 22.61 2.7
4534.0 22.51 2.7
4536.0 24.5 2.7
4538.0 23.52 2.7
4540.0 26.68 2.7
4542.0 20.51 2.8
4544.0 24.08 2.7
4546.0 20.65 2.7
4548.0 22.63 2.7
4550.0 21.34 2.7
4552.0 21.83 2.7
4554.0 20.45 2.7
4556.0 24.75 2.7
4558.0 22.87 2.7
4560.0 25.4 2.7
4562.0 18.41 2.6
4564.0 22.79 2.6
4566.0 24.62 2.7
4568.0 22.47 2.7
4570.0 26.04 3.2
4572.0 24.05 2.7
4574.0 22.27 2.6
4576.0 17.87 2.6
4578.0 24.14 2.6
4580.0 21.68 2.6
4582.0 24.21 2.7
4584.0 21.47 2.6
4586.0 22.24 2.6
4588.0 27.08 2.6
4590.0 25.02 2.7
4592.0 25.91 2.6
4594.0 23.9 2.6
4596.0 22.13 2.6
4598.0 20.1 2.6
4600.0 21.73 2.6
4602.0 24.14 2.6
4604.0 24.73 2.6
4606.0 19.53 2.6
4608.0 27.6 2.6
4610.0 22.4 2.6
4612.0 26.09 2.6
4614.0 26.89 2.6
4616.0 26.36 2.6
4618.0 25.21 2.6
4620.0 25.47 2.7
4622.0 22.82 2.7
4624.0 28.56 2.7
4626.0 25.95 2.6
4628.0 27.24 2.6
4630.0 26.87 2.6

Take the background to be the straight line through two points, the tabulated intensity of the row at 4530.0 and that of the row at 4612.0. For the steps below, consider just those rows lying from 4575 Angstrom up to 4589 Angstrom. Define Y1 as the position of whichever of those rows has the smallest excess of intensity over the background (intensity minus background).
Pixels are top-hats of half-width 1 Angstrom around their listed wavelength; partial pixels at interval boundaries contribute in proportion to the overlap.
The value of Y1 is 4576.0 Angstrom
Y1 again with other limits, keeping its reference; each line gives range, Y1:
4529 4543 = 4542.0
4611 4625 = 4622.0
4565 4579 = 4576.0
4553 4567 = 4562.0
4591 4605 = 4598.0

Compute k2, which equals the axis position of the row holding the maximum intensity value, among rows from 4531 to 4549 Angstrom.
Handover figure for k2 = 4540.0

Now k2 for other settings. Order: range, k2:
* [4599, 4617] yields 4608.0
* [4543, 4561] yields 4560.0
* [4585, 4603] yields 4588.0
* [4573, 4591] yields 4588.0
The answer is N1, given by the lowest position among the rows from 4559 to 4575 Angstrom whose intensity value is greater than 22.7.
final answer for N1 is 4560.0 Angstrom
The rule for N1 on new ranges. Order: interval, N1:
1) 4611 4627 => 4612.0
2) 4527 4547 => 4536.0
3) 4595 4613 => 4602.0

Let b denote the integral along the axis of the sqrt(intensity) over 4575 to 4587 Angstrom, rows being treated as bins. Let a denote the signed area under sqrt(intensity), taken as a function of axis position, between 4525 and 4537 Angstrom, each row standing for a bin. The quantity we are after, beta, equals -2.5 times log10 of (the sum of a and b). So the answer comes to -5.12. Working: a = 55.7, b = 56.1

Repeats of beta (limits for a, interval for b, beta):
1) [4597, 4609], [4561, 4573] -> -5.15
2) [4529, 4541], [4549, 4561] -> -5.15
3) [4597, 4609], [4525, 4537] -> -5.13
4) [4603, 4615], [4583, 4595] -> -5.18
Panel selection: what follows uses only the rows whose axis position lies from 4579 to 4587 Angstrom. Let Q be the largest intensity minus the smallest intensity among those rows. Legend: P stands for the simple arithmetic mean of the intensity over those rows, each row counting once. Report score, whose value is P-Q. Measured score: 19.7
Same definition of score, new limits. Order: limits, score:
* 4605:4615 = 16.4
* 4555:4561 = 21.8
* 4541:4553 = 18.3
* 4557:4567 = 15.8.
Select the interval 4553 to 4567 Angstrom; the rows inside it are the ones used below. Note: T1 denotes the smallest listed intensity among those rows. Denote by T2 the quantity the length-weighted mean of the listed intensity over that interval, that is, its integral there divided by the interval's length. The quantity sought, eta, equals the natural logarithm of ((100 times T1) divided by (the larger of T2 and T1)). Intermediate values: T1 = 18.41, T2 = 22.8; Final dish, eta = 4.39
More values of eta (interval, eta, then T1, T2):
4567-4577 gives 4.37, 17.87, 22.5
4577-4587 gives 4.55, 21.47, 22.7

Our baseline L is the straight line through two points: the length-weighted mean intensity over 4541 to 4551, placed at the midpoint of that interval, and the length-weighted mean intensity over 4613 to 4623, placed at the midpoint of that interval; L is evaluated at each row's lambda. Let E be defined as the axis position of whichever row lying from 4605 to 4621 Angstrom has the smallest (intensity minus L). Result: 4606.0 Angstrom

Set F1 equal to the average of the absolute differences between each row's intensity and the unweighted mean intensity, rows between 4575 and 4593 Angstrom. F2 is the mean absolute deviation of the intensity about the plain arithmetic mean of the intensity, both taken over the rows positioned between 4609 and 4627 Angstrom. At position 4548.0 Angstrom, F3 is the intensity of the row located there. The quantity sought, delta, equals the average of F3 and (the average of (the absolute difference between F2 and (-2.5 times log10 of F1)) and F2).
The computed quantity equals 12.2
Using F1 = 2.2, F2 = 1.4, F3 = 22.63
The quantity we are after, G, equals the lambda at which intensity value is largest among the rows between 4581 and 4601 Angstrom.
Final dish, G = 4588.0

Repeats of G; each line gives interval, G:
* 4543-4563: 4560.0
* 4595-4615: 4608.0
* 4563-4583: 4570.0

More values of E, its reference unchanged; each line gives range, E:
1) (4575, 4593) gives 4576.0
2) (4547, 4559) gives 4554.0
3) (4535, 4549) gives 4546.0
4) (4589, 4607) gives 4606.0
